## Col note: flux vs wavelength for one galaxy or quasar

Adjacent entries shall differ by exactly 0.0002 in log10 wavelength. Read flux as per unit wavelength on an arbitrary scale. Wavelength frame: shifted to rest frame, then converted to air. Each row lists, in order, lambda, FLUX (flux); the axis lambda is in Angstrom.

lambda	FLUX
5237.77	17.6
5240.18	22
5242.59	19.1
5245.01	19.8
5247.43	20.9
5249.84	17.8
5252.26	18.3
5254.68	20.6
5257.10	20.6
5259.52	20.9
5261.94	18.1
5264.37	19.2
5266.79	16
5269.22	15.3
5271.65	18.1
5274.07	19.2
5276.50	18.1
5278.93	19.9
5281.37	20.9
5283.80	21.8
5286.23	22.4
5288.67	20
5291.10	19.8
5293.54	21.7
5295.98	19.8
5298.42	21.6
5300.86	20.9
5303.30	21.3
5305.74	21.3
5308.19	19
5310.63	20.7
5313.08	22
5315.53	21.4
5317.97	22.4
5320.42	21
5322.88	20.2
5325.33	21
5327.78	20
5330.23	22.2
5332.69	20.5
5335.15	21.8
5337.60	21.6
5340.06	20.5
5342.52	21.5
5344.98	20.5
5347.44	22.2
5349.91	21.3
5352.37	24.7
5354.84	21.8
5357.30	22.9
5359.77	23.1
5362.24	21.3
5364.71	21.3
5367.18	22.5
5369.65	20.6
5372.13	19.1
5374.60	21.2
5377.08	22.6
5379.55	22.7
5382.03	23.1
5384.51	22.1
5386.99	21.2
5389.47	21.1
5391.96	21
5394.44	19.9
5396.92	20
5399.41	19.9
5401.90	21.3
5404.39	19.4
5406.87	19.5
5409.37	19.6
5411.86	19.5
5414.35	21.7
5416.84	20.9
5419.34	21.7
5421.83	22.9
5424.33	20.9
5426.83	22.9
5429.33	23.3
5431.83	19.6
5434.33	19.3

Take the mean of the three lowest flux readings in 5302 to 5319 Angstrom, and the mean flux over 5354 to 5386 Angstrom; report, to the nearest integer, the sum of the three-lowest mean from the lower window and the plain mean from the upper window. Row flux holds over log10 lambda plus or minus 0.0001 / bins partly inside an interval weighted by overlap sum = 42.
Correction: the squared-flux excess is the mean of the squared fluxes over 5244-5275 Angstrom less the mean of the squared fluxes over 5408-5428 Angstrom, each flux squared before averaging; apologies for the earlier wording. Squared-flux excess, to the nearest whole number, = -96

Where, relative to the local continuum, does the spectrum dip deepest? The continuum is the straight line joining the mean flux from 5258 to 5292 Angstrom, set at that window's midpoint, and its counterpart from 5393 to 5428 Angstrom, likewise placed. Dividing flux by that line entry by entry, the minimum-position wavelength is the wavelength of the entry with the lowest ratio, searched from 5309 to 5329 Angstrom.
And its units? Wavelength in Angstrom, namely 5327.78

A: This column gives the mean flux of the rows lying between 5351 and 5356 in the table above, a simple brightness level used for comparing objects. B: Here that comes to 23.2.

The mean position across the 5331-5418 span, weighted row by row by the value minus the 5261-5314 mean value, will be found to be 5365.8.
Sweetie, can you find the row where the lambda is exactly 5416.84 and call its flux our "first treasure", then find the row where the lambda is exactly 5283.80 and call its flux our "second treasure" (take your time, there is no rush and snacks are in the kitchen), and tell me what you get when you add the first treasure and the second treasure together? 42.7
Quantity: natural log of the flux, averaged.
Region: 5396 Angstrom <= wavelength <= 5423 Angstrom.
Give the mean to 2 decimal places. 3.02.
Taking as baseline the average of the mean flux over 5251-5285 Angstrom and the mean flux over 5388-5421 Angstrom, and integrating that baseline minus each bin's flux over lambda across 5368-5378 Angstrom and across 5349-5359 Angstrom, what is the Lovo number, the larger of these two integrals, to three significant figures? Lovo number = -11.2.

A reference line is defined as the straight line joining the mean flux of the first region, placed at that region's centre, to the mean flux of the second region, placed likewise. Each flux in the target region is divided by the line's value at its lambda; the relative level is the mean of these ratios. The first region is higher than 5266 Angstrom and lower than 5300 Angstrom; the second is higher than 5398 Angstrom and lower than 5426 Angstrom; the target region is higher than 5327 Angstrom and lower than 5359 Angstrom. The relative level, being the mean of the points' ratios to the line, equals 1.08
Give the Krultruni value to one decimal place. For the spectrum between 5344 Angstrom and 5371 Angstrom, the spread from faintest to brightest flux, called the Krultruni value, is 4.2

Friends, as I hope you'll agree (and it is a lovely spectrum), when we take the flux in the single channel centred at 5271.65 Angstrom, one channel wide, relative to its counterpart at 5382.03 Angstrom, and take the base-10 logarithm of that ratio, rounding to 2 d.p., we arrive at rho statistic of -0.11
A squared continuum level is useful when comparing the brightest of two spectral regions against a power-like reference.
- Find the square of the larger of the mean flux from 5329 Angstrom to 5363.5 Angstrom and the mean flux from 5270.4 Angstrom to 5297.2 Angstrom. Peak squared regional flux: 477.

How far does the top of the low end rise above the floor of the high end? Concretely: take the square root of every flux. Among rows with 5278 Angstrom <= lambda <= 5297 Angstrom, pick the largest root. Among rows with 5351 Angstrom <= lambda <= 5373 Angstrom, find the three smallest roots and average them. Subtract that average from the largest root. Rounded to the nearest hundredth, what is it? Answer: 0.22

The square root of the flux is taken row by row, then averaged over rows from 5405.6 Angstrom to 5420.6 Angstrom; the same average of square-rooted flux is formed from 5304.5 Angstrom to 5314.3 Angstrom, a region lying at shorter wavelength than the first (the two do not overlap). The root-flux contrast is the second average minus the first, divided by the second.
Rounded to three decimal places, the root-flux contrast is 0.006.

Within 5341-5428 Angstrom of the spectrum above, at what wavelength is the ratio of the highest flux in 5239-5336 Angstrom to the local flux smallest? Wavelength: 5352.37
